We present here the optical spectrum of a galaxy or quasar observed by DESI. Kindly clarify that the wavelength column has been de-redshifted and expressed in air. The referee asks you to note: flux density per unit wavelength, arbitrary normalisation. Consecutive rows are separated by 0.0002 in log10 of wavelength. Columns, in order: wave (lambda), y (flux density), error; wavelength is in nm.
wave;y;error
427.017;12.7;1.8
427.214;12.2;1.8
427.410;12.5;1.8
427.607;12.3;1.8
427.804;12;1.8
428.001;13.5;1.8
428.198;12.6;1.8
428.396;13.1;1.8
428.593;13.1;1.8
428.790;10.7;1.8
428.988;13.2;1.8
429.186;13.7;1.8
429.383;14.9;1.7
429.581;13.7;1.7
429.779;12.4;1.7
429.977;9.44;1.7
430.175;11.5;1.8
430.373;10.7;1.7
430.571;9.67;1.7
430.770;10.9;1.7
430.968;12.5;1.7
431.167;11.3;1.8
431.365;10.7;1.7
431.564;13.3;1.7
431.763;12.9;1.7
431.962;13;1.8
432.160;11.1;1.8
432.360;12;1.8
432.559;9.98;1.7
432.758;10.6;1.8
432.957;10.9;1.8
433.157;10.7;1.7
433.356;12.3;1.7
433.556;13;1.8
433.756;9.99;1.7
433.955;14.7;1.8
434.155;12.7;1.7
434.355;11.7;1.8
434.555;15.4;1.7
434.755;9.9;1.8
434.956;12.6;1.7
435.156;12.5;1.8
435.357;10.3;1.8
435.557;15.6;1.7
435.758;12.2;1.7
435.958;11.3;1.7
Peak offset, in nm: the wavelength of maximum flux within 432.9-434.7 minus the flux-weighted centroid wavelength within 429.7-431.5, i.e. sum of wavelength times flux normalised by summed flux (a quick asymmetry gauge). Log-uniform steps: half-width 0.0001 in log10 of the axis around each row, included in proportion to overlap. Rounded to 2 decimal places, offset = 3.98 nm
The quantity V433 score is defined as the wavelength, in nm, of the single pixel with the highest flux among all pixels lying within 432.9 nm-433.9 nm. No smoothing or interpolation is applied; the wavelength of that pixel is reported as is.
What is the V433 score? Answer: 433.556 nm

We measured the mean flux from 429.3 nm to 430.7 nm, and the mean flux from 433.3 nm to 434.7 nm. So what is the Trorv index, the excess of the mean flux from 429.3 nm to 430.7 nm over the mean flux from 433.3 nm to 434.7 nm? -1.1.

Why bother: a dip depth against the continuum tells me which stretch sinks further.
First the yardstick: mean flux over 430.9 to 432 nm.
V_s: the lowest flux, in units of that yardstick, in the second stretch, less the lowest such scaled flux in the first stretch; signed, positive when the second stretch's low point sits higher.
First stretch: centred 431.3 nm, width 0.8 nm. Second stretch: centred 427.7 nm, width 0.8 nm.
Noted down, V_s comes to 0.11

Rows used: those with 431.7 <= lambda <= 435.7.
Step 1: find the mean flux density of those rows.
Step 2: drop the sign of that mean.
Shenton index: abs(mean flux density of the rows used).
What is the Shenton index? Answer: 12.1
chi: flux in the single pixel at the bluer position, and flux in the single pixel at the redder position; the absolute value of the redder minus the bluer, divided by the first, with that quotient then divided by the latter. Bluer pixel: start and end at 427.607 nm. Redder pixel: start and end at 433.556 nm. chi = 0.0044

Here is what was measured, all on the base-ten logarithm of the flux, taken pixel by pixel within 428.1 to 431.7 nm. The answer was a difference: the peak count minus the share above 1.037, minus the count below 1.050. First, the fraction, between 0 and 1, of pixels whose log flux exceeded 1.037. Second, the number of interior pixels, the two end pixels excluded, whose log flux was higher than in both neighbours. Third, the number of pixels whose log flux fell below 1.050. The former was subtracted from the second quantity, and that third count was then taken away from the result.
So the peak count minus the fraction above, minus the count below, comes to -3.7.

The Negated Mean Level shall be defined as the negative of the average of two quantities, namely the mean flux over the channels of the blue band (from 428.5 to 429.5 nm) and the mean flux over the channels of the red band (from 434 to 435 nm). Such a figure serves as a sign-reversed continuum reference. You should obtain -12.8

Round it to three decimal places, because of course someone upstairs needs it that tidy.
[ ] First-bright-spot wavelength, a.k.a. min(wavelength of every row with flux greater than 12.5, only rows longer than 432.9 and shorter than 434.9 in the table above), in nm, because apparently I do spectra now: 433.556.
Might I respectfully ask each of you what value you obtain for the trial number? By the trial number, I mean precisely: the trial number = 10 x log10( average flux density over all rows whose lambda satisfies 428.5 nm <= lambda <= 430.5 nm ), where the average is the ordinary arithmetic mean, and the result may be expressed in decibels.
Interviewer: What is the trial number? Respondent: 10.9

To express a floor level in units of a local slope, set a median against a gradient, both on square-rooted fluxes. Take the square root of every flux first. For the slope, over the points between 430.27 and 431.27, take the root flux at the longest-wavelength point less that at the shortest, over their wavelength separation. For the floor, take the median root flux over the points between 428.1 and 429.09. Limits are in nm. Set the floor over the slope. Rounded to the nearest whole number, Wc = 32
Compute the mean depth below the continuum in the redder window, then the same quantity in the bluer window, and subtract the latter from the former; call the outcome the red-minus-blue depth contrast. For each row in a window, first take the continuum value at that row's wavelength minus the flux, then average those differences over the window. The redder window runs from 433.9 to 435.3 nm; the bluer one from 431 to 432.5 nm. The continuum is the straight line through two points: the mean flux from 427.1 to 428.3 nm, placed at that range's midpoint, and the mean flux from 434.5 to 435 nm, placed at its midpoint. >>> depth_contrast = -0.7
